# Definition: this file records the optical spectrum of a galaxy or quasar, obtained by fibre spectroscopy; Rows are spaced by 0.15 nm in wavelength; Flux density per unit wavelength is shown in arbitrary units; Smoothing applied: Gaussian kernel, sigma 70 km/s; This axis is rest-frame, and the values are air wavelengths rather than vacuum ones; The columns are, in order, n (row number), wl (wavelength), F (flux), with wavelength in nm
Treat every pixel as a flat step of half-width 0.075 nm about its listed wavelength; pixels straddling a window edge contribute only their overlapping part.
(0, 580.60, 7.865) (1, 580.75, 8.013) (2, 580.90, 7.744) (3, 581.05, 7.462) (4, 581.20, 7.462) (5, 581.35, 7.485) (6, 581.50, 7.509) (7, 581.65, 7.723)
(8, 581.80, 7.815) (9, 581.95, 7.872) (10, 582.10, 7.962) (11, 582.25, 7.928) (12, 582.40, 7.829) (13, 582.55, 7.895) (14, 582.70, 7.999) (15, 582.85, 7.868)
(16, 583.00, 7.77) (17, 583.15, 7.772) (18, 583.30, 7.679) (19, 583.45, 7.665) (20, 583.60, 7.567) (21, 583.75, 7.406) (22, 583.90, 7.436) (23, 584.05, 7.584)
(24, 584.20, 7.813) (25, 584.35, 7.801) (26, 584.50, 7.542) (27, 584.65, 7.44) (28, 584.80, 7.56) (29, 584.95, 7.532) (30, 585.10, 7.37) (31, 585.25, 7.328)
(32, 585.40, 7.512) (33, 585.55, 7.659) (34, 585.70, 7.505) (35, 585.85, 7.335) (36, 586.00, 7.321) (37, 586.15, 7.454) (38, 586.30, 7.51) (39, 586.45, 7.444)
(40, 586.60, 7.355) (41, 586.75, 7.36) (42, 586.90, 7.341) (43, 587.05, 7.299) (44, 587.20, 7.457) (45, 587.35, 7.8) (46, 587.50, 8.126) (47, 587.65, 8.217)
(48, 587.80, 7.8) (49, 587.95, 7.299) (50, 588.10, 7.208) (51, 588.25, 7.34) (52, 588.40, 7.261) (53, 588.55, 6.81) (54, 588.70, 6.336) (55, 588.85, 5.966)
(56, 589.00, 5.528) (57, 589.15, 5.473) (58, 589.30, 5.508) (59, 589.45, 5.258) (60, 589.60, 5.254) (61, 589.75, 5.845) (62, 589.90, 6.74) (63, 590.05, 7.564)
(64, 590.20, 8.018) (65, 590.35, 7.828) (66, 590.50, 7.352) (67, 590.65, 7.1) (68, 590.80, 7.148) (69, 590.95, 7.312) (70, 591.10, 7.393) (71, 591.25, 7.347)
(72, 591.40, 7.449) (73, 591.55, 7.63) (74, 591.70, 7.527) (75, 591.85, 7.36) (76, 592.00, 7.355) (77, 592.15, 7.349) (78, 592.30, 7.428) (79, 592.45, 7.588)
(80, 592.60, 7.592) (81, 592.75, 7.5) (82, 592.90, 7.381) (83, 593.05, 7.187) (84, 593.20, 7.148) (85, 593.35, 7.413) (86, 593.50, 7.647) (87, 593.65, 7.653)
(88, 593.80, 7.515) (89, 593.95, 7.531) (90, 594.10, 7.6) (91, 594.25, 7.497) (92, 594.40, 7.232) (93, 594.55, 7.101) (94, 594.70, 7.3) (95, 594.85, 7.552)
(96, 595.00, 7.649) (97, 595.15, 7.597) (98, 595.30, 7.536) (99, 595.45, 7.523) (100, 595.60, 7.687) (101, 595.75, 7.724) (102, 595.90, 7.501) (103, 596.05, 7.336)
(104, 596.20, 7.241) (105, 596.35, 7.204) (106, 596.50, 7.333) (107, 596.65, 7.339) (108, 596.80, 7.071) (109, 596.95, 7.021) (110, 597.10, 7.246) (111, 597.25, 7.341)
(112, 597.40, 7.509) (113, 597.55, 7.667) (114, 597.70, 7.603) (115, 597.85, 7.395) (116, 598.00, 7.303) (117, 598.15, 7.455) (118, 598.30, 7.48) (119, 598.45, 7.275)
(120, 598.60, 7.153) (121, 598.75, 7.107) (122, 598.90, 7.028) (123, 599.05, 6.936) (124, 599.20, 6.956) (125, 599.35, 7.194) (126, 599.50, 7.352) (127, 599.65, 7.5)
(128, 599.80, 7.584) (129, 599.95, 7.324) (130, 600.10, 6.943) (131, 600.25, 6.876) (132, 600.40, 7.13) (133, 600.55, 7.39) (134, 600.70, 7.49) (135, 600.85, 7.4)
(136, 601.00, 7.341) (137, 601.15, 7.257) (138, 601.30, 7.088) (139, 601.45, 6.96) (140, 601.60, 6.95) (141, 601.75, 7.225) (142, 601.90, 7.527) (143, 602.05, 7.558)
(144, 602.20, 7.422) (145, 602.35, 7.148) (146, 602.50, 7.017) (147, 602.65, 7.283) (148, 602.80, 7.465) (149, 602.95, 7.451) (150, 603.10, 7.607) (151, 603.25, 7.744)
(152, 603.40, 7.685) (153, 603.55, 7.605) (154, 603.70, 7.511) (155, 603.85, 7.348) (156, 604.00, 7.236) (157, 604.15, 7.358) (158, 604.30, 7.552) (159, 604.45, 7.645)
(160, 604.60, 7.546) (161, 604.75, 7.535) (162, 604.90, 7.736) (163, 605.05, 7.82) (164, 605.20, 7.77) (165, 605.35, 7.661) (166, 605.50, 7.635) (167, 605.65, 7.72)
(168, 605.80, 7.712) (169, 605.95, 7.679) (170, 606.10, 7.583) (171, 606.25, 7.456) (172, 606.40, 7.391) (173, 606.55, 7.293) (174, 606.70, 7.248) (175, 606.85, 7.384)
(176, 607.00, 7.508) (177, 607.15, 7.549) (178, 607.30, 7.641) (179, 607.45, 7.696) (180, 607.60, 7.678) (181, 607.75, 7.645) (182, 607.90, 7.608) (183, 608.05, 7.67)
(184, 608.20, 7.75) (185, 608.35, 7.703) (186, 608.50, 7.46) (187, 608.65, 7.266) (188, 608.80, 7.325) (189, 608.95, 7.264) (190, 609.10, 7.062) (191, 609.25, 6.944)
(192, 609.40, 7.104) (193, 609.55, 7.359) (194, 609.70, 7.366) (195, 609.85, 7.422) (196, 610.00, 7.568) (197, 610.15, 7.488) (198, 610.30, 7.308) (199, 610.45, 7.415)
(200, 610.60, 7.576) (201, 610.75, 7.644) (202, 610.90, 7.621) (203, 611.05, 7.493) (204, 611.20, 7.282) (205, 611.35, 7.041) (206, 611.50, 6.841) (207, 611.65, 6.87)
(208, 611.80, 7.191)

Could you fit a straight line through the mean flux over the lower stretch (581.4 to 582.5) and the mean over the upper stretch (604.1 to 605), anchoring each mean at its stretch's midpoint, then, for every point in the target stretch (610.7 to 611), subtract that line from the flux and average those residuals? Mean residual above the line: 0.1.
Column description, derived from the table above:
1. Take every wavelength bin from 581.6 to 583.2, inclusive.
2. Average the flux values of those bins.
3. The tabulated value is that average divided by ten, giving 0.786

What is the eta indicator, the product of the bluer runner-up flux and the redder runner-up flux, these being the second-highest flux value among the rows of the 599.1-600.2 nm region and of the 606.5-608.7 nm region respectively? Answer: 57.8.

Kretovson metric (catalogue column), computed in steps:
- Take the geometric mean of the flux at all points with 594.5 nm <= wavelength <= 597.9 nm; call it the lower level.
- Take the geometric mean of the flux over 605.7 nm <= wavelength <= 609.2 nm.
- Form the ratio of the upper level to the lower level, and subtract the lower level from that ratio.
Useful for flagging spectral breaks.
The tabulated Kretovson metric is -6.40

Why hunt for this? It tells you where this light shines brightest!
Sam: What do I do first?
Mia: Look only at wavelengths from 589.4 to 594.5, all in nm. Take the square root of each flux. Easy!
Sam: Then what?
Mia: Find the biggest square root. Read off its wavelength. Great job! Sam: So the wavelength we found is 590.20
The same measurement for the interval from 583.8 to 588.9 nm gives 587.65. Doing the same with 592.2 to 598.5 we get 595.75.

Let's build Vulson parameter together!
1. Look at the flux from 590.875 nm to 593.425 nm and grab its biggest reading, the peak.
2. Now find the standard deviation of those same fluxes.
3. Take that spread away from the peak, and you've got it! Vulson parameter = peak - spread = 7.50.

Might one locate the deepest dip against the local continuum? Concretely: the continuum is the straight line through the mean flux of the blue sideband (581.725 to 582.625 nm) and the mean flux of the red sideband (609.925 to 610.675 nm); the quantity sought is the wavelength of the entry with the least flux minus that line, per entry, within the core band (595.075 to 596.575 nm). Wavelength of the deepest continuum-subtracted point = 596.35 nm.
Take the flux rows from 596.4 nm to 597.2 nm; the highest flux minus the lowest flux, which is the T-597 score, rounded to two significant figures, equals 0.32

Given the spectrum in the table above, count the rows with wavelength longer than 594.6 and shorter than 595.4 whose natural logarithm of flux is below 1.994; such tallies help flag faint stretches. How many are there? 1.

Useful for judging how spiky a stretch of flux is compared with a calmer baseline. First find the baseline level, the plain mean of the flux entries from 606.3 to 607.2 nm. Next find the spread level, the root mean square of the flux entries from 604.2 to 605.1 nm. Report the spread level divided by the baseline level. 1.03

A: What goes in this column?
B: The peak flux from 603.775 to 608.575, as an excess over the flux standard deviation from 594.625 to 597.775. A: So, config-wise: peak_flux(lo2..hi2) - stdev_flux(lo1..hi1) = 7.62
